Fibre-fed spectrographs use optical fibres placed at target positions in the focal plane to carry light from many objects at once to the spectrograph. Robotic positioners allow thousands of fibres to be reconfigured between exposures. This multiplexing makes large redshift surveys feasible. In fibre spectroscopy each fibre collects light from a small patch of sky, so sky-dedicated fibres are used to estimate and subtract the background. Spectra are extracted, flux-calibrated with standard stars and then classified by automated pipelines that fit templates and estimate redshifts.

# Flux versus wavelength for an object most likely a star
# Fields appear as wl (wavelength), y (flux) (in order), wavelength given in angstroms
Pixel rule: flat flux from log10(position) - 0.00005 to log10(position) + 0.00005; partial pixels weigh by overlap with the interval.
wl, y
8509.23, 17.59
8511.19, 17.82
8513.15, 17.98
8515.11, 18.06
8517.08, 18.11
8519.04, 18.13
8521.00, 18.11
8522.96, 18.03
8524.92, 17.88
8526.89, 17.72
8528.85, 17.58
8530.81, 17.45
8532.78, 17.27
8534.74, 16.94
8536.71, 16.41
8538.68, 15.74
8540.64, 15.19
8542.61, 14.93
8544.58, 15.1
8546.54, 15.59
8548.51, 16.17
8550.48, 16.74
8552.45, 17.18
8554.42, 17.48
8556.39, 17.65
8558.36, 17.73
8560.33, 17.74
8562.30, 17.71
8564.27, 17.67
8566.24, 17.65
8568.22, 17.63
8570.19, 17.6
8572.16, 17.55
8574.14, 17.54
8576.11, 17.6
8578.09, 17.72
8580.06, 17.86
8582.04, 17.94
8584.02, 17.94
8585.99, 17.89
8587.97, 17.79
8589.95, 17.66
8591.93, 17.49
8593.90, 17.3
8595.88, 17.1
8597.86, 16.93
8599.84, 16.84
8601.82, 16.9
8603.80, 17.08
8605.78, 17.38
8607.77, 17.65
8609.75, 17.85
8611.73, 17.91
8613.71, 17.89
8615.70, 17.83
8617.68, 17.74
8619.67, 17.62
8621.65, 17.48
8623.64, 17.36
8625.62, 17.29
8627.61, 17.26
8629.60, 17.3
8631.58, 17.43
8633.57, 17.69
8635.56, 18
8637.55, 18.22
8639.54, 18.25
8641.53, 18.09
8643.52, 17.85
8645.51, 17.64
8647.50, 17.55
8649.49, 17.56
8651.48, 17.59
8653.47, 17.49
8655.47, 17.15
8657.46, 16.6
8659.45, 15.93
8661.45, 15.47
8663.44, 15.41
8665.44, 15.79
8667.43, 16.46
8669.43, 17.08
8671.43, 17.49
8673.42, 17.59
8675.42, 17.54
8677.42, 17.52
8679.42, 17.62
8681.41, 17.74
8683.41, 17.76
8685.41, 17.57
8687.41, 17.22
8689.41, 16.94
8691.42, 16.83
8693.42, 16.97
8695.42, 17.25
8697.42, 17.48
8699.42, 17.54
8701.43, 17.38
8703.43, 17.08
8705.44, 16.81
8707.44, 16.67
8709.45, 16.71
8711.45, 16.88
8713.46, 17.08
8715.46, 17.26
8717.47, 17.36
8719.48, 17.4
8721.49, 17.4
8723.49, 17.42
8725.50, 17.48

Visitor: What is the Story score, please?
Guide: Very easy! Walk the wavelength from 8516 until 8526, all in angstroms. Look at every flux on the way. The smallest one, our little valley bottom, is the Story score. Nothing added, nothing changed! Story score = 17.88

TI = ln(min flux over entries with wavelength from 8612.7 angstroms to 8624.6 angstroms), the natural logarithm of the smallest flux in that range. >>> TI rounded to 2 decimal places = 2.85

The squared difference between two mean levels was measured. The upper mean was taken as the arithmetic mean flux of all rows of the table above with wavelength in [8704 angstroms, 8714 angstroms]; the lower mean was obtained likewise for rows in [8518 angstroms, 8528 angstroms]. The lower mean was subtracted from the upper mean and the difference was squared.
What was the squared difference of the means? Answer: 1.3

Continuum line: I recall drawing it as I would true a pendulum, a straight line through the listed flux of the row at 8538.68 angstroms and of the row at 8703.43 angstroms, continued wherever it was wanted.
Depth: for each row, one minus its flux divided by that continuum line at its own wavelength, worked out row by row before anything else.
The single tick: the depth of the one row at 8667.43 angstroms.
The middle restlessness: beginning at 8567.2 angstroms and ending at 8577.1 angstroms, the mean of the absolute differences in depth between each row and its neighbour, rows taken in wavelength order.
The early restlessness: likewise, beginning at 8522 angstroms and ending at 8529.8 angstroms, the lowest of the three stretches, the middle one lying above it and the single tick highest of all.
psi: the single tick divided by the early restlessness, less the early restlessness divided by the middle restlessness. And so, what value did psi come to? -1.9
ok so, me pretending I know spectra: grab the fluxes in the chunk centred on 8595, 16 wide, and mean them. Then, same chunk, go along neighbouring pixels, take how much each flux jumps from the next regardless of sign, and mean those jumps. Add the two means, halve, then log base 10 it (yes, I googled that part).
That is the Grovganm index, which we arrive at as 0.939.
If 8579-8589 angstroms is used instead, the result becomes 0.953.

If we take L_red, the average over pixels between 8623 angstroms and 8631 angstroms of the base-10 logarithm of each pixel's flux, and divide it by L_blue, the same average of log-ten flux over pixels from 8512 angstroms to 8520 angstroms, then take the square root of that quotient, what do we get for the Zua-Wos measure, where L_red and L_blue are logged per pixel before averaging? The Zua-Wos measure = 0.99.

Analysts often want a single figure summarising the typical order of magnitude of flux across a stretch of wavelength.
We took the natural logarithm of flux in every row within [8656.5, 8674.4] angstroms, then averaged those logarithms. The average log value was 2.80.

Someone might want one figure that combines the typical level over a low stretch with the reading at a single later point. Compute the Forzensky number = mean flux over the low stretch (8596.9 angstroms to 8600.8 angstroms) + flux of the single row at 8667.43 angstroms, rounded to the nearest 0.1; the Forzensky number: 33.3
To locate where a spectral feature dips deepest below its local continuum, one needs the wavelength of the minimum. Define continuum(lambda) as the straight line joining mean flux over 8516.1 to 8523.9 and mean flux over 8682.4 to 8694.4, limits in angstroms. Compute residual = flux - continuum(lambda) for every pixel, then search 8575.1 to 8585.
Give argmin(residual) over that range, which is 8576.11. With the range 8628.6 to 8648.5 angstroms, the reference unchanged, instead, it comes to 8629.60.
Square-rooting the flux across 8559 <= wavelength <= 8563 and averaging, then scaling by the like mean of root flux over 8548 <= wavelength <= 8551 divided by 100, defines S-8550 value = 0.171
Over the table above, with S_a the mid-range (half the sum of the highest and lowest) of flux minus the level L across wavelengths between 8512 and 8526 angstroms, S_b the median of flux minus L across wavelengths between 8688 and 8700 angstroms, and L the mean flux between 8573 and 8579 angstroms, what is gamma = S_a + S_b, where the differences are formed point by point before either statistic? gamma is -0.1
